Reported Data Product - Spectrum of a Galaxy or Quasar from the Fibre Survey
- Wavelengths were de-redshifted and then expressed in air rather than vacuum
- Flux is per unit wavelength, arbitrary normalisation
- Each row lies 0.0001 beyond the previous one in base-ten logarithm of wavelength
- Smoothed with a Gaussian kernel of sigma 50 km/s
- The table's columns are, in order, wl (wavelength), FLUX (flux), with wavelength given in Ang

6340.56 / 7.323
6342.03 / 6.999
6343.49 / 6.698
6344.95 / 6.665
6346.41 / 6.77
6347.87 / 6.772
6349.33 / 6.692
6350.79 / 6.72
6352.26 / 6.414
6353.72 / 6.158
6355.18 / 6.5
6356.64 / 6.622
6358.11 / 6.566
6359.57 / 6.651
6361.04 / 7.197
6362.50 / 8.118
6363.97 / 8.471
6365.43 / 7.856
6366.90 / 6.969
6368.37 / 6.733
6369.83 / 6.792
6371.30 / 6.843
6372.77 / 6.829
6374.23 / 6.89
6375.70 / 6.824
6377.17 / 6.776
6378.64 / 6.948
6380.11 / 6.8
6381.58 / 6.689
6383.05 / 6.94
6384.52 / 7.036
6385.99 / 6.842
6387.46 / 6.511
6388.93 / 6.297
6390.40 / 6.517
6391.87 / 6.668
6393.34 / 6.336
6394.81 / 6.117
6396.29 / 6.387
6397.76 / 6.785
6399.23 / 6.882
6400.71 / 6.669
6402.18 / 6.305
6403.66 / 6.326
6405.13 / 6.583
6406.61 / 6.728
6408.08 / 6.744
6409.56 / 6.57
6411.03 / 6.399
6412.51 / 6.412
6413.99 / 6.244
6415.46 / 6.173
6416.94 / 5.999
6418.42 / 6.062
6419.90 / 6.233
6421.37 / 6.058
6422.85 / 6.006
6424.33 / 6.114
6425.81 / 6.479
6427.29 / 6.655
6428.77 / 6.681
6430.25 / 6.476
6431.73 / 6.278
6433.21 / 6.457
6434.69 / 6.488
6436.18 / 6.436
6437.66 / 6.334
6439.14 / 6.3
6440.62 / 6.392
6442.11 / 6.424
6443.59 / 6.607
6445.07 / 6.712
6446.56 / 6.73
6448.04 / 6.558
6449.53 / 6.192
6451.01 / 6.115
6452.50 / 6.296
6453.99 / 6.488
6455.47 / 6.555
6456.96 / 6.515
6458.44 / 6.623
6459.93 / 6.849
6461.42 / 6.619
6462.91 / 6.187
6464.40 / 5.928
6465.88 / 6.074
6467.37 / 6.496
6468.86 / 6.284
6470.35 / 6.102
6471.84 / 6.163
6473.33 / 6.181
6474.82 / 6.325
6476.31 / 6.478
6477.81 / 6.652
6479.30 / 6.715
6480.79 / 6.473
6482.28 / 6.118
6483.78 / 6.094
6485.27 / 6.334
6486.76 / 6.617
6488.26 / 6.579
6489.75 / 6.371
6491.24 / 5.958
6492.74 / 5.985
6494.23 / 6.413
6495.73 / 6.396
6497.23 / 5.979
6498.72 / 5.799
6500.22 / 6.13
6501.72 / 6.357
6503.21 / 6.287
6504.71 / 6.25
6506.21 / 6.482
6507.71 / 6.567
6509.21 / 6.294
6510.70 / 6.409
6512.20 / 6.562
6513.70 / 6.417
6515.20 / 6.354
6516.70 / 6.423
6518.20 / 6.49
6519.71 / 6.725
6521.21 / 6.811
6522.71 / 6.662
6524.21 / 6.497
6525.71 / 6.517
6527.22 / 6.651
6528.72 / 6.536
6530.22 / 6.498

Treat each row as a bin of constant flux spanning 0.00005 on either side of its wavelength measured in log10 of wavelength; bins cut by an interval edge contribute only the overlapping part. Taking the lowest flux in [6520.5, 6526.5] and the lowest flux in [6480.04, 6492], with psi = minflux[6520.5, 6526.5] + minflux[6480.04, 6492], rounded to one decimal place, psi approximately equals 12.5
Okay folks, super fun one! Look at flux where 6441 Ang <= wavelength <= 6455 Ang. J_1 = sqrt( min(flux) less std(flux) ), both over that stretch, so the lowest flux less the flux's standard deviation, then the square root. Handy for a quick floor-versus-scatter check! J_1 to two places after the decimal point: 2.43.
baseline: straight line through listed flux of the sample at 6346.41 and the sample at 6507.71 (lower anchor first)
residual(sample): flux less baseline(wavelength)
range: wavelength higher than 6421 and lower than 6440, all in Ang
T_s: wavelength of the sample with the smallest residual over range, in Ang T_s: 6422.85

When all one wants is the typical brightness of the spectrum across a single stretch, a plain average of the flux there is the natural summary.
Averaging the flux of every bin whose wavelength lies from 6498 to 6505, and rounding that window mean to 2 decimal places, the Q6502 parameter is 6.16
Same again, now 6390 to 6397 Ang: 6.40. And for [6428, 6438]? 6.45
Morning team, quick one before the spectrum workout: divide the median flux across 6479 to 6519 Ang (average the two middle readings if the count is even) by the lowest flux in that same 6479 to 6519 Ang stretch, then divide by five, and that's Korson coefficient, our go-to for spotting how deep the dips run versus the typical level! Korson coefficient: 0.220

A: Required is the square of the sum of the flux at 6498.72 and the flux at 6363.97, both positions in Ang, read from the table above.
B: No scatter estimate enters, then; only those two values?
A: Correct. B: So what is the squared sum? 204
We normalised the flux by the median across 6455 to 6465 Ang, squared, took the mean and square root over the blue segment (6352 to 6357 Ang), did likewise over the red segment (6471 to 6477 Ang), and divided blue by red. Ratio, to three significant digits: 1.02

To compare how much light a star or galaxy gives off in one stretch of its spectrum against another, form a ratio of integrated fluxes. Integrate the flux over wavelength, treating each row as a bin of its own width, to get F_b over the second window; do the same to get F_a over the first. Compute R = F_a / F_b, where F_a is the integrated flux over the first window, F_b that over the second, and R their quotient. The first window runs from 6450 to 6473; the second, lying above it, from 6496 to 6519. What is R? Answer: 1.00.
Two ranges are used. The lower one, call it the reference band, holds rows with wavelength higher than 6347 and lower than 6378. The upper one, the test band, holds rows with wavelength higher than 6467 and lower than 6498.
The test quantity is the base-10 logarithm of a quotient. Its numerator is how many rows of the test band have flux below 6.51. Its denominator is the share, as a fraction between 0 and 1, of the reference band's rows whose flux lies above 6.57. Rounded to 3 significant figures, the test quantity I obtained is 1.32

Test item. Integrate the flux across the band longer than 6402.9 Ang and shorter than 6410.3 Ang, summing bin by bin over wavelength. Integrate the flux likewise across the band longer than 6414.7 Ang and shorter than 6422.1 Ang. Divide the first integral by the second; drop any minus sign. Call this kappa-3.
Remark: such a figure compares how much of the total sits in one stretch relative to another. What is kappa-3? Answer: 1.08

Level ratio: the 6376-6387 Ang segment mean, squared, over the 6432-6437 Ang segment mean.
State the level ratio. 7.3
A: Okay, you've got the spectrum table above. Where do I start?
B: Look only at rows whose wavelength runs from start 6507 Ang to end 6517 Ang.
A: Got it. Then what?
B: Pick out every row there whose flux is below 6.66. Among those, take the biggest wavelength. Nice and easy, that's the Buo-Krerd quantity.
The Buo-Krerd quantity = 6516.70 Ang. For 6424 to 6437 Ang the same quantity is 6436.18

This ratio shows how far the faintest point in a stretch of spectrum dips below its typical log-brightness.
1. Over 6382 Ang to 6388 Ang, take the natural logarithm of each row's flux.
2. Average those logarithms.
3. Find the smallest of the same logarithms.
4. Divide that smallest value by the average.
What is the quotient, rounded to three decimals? 0.975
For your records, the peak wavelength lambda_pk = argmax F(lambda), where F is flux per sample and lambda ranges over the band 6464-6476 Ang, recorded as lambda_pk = 6467.37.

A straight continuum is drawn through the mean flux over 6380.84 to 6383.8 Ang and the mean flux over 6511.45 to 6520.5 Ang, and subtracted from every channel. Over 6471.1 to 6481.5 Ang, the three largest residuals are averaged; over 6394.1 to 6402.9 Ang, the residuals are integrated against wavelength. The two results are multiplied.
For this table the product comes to -0.1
